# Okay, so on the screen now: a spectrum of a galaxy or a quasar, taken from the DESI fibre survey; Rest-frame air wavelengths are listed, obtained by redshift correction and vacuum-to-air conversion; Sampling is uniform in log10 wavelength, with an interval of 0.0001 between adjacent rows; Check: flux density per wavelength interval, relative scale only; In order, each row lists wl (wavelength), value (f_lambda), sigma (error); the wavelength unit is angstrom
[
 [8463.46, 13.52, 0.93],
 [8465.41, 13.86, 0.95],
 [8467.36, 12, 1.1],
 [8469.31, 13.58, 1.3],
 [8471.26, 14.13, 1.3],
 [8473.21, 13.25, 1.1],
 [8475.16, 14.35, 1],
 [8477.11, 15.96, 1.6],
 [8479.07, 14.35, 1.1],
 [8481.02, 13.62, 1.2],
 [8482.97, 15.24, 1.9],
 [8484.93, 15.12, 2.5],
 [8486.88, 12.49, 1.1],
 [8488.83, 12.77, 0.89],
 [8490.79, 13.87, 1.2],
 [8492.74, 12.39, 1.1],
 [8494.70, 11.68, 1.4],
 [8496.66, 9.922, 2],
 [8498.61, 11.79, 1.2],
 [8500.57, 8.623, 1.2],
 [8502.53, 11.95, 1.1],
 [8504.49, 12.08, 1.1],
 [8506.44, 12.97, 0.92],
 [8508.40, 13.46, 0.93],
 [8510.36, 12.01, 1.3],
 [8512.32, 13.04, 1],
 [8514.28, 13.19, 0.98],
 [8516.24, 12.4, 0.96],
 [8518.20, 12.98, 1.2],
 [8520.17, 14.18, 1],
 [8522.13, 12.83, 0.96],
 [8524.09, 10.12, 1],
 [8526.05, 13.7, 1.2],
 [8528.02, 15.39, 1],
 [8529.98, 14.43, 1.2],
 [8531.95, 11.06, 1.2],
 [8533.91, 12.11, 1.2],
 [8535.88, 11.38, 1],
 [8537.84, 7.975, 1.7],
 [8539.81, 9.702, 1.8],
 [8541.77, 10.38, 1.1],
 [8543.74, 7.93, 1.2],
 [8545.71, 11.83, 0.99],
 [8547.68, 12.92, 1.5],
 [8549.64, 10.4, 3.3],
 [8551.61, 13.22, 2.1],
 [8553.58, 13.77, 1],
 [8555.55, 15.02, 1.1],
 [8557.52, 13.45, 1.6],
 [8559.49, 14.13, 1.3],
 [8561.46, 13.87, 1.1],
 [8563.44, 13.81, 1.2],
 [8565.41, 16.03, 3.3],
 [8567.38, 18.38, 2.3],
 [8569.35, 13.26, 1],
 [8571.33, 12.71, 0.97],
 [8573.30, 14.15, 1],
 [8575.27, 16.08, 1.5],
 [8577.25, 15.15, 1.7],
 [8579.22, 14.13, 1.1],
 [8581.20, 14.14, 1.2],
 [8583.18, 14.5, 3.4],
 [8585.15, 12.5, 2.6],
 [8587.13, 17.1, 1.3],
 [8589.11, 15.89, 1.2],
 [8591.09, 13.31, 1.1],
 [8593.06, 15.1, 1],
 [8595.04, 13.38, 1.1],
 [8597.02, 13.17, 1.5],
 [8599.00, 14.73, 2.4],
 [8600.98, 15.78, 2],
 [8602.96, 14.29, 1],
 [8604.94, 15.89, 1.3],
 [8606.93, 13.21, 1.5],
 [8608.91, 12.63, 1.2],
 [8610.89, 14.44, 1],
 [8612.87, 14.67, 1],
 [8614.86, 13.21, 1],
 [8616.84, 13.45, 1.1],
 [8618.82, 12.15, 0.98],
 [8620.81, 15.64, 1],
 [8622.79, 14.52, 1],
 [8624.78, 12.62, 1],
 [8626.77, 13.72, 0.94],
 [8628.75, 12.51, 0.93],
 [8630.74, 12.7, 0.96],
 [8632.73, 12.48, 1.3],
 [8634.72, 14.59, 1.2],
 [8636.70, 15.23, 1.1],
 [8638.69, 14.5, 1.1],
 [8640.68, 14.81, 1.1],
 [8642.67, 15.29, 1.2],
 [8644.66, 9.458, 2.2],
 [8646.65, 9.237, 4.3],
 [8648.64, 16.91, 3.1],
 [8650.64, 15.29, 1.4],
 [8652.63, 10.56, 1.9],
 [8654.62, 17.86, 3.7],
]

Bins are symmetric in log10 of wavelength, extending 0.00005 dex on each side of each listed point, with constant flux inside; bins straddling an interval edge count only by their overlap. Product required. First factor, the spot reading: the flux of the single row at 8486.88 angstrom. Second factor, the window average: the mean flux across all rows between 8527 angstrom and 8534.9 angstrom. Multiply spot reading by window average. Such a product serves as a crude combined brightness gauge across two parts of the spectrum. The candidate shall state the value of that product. 165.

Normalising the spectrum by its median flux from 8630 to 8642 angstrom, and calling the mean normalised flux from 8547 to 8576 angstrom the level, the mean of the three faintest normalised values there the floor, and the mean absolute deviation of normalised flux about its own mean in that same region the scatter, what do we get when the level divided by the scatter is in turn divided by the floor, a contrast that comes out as 13.7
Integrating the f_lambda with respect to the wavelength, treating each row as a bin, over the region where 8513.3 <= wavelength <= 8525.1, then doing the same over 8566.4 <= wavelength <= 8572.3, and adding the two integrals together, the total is 236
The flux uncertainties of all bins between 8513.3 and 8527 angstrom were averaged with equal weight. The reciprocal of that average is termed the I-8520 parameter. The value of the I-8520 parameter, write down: 1.0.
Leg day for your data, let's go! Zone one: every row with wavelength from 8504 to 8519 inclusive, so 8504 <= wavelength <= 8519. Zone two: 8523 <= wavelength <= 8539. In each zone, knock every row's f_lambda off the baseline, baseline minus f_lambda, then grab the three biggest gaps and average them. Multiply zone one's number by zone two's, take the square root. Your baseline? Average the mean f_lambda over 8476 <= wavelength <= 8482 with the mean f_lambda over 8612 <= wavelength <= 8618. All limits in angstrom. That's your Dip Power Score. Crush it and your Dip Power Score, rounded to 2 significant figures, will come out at 3.0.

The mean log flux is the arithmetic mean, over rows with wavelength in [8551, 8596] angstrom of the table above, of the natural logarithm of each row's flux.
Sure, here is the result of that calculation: 2.67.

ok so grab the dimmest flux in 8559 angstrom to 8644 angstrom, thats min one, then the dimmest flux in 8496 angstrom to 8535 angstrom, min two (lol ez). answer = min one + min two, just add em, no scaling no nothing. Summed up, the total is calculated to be 21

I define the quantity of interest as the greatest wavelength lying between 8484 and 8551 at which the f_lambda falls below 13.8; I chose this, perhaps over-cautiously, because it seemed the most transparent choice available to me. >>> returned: 8549.64 angstrom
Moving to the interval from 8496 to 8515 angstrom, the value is 8514.28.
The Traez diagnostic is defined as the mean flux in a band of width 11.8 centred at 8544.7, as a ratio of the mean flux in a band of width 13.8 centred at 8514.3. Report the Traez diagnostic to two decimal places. 0.81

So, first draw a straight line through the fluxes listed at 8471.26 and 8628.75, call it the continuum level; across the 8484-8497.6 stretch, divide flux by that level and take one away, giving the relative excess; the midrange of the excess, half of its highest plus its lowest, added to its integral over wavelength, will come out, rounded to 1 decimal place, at -1.4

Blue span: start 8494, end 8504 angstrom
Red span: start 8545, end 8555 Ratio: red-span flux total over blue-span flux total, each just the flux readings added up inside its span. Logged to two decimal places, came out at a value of 1.15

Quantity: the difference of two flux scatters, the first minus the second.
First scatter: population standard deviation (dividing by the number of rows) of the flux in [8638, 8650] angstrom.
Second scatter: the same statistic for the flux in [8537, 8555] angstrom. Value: 0.89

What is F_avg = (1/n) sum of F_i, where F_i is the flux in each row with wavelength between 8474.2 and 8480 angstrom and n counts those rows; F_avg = 14.9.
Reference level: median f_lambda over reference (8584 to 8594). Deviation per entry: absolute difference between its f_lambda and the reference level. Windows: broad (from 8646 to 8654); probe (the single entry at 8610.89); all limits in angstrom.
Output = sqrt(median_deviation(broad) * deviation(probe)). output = 1.4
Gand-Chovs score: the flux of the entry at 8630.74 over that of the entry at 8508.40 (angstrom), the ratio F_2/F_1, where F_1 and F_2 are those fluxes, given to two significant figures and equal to 0.94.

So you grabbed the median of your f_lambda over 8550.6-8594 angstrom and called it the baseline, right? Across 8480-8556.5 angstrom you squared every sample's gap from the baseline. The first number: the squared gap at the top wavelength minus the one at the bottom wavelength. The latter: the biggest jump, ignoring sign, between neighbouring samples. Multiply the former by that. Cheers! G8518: 17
